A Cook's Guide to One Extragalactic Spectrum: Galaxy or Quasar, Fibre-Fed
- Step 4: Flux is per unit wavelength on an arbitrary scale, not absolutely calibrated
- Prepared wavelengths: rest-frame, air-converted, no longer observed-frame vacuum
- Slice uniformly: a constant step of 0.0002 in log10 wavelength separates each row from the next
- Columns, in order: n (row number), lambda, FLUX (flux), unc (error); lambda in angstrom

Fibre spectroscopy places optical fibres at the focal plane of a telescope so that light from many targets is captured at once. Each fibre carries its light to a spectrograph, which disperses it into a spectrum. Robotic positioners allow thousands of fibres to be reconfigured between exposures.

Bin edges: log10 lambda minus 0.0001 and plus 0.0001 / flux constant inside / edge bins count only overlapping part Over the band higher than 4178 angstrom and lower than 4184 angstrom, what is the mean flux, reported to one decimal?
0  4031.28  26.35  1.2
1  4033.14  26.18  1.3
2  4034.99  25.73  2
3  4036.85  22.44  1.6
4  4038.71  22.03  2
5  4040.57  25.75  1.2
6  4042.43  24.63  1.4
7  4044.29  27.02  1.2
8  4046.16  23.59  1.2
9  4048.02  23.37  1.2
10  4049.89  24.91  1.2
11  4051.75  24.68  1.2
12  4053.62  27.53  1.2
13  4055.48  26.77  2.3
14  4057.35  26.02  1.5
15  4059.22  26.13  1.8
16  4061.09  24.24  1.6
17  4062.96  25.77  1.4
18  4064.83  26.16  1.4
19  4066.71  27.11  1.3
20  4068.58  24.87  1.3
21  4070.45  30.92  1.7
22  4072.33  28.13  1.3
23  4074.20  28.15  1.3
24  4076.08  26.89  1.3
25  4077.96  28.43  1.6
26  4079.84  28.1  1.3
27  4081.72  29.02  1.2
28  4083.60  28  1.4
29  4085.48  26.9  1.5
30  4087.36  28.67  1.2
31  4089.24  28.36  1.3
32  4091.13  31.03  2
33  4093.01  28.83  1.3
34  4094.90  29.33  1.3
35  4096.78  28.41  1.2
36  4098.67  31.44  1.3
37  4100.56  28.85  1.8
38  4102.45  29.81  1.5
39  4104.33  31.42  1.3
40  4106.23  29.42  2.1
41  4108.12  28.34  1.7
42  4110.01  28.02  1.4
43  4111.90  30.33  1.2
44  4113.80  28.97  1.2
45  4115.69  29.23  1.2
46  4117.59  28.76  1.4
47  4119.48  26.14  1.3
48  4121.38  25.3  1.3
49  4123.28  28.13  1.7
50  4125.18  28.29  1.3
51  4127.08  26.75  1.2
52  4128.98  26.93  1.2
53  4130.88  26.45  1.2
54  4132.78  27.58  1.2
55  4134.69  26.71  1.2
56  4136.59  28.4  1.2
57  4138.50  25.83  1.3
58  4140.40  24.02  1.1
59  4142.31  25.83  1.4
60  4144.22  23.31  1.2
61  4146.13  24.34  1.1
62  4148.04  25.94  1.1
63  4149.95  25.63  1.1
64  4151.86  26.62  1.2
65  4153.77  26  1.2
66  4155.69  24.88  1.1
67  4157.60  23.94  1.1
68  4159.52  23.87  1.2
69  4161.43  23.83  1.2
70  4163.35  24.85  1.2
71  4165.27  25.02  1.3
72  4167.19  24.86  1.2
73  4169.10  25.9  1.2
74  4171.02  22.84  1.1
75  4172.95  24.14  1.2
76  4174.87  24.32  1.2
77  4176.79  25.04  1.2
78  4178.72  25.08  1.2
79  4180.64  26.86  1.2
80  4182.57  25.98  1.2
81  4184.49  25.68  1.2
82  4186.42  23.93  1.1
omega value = 26.0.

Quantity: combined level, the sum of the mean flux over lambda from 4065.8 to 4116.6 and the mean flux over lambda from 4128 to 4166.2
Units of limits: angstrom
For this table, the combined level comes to 54.3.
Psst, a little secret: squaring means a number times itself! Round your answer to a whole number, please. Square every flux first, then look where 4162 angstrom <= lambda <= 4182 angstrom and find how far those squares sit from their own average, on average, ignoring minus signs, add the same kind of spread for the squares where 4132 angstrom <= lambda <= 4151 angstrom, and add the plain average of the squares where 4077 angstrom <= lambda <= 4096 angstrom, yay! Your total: 916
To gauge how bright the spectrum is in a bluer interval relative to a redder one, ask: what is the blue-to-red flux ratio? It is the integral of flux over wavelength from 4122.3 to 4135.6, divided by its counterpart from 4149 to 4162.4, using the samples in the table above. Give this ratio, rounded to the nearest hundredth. 1.08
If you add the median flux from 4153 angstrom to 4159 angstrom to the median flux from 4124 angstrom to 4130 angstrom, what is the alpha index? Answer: 51.8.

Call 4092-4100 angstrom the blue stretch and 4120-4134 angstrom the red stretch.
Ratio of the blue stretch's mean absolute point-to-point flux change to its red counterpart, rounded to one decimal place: 1.4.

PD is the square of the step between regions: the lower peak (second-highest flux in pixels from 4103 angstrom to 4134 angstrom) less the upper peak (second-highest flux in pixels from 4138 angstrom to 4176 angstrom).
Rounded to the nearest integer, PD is 19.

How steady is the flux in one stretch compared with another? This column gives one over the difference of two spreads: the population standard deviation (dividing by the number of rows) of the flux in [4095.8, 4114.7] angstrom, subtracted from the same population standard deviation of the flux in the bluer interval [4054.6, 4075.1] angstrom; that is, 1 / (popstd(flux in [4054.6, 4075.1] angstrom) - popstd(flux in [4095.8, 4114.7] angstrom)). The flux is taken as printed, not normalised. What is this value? 1.7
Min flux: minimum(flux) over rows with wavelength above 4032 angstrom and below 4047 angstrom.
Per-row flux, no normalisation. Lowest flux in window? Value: 22.03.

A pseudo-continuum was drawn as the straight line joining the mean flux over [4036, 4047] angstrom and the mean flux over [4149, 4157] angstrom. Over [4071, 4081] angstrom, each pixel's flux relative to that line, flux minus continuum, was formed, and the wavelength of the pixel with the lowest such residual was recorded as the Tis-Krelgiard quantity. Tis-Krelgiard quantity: 4076.08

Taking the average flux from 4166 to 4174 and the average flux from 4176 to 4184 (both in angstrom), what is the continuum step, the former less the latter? -1.3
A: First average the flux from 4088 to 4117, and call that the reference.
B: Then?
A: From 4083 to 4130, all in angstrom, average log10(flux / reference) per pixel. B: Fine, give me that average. -0.013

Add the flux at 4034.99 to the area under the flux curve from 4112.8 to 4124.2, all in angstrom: 342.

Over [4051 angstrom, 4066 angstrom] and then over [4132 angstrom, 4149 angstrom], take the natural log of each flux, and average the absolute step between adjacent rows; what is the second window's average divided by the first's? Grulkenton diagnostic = 1.5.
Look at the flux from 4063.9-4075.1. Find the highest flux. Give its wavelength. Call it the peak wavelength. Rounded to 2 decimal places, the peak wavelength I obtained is 4070.45 angstrom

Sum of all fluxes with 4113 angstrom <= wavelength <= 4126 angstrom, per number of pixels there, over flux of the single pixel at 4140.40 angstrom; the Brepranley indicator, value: 1.16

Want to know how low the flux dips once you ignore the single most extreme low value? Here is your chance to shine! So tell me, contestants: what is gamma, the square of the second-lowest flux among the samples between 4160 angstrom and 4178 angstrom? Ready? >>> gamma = 568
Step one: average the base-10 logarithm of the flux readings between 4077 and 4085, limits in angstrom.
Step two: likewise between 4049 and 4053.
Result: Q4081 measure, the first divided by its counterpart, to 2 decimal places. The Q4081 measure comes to 1.04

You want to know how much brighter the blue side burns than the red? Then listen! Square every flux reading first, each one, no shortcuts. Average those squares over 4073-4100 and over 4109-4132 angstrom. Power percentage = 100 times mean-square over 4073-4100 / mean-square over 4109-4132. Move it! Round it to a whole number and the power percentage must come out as 107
